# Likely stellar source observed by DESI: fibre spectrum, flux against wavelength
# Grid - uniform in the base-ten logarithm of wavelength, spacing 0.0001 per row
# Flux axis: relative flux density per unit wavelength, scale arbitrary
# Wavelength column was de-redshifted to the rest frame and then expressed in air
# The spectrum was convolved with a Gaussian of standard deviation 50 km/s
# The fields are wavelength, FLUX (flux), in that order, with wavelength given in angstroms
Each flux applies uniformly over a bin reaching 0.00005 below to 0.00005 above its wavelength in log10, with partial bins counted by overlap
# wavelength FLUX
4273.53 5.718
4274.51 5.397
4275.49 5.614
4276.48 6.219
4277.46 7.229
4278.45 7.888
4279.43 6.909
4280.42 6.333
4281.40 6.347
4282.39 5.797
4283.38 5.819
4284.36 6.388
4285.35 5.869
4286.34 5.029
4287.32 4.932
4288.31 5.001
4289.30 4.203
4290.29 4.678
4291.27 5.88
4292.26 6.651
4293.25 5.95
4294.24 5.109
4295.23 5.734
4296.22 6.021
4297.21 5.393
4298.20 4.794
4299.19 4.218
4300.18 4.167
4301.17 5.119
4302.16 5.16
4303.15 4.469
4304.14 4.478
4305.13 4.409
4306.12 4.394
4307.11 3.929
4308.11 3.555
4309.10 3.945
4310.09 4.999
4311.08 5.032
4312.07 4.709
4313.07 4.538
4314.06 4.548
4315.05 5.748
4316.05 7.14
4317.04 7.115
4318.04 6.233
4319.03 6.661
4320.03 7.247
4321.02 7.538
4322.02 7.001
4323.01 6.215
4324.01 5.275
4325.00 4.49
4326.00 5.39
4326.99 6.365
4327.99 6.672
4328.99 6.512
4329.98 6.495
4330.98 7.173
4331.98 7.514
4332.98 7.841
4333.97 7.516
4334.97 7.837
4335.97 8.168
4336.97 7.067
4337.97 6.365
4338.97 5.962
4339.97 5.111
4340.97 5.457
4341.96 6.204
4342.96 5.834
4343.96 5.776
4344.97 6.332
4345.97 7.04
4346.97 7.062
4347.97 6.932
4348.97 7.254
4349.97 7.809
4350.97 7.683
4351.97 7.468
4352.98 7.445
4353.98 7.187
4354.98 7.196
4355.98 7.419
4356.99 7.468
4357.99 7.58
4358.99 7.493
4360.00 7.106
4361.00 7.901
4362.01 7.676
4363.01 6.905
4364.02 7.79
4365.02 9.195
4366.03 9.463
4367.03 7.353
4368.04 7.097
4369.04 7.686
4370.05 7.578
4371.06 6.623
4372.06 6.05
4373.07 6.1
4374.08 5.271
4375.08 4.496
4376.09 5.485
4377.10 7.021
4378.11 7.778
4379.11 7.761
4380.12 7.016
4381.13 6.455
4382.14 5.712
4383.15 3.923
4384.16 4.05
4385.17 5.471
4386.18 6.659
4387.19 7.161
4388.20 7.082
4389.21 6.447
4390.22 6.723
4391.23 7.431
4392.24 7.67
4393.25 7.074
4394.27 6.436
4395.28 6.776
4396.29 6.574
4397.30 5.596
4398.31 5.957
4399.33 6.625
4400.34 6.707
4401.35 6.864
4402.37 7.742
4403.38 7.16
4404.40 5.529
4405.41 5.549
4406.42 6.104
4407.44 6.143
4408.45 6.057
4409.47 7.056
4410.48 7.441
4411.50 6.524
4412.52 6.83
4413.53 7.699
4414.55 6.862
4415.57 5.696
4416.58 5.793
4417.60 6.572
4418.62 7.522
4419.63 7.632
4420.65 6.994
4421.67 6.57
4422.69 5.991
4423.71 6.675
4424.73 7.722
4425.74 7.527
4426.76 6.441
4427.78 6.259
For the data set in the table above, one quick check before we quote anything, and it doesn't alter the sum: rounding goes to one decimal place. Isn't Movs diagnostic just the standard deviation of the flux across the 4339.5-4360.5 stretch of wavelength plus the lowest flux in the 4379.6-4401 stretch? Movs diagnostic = 4.7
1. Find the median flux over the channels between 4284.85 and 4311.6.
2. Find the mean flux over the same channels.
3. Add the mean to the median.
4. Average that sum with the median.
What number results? 7.5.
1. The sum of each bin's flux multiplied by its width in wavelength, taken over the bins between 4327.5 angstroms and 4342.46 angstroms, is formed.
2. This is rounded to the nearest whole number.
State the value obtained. 102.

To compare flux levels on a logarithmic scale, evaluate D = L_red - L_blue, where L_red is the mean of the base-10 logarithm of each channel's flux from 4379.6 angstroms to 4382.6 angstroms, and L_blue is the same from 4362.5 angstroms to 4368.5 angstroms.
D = -0.09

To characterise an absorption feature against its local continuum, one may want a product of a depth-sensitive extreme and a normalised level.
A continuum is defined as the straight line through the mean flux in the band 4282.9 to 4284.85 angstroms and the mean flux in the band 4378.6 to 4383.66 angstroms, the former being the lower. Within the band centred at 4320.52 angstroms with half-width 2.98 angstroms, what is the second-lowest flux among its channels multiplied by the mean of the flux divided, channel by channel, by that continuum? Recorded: 6.9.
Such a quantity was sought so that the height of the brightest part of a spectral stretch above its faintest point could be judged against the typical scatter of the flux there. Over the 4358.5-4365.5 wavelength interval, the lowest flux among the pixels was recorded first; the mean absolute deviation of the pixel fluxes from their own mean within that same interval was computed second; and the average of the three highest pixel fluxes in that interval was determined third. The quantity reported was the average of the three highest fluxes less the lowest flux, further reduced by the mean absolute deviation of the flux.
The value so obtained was 0.9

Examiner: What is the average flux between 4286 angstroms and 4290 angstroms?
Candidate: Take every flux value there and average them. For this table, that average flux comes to 4.8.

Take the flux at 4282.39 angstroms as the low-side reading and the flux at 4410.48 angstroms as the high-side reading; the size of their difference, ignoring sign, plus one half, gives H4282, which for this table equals 2.14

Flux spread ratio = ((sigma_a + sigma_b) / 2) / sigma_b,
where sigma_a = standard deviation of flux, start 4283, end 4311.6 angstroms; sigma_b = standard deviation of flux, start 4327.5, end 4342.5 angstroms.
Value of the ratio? 0.94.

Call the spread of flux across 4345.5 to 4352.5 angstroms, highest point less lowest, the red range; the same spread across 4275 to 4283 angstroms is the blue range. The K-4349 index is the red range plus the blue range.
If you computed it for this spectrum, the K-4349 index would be 3.2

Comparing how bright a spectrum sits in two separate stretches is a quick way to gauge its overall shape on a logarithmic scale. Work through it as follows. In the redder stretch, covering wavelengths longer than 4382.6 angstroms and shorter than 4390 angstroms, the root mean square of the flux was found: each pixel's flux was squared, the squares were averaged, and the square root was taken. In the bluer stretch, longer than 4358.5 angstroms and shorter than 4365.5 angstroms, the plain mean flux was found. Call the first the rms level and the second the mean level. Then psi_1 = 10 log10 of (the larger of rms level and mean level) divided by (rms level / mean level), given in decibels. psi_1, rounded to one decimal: 10.0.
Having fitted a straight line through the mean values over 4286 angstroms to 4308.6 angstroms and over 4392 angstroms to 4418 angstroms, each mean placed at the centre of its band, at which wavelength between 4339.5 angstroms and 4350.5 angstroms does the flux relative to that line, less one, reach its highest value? 4349.97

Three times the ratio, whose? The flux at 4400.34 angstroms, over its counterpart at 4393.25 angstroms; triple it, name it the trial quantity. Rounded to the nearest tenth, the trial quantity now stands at 2.8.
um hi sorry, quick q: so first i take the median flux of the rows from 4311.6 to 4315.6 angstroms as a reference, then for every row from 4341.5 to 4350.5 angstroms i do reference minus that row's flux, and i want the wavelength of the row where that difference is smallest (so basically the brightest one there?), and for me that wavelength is 4349.97 angstroms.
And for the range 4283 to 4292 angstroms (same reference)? 4284.36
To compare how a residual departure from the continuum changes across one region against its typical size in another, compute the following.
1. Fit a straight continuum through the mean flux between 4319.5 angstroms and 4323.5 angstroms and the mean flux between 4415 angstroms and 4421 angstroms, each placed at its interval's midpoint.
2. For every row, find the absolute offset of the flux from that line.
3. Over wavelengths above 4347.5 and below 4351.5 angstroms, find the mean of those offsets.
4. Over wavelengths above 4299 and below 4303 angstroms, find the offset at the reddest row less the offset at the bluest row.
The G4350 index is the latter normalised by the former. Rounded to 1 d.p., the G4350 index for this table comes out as -1.9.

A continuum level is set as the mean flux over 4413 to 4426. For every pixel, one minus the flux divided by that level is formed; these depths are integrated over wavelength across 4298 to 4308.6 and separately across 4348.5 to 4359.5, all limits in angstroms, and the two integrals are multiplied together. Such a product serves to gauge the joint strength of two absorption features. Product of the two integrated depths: -4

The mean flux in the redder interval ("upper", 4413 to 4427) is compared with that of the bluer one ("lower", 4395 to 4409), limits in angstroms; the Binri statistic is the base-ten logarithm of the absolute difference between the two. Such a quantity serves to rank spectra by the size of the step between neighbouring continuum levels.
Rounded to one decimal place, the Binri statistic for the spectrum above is -0.3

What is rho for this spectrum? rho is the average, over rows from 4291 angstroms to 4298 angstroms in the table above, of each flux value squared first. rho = 34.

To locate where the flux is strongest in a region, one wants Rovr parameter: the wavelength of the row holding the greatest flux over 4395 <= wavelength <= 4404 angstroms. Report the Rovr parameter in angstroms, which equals 4402.37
